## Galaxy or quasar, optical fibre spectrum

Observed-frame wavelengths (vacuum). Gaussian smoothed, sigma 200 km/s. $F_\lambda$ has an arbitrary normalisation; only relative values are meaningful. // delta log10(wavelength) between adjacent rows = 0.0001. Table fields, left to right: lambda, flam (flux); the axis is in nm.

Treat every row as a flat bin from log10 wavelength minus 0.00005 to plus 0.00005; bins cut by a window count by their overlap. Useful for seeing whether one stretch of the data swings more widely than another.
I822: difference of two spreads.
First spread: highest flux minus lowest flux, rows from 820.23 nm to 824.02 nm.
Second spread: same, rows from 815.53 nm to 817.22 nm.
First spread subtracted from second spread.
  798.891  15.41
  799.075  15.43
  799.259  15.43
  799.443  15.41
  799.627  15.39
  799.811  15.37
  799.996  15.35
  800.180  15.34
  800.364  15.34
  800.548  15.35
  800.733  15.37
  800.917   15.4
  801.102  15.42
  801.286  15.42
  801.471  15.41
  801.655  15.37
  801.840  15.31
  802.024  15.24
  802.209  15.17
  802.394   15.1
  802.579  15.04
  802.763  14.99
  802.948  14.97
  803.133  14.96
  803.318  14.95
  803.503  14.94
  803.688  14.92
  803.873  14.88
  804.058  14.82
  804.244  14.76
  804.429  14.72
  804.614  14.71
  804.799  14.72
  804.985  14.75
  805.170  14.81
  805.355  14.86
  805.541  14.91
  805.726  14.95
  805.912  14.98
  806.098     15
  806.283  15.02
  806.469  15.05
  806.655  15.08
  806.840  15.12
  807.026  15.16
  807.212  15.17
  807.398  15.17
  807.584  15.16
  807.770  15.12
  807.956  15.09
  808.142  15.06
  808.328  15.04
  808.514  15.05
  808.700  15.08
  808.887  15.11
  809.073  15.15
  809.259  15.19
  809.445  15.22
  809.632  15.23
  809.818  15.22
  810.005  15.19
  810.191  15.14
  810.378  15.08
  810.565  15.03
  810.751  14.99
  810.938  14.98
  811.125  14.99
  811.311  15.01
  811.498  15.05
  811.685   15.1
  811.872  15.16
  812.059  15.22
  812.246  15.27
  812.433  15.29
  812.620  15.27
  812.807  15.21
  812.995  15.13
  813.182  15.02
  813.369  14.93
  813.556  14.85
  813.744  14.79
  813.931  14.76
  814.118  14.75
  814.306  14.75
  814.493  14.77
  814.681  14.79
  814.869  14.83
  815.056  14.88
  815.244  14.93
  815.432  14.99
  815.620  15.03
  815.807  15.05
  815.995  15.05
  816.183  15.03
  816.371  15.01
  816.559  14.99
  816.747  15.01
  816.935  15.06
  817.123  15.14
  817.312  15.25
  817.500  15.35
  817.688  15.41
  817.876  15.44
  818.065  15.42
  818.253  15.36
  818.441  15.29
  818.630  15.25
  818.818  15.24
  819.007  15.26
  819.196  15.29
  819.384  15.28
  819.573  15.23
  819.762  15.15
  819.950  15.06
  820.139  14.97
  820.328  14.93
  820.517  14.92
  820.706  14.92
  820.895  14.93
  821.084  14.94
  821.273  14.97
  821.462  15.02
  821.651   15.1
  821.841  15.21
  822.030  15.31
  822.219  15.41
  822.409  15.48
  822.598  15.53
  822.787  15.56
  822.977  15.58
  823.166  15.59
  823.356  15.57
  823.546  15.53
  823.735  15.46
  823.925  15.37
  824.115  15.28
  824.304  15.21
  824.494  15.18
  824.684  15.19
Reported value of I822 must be -0.52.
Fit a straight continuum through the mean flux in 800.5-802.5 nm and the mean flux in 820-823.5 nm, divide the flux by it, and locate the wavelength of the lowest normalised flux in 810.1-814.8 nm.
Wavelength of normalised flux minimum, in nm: 814.118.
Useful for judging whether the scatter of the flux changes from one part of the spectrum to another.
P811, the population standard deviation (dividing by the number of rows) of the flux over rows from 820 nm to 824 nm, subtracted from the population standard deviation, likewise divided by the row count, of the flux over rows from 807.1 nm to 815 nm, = -0.11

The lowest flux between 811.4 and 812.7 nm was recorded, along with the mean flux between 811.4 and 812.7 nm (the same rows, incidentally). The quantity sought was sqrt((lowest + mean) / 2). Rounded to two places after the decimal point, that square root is 3.89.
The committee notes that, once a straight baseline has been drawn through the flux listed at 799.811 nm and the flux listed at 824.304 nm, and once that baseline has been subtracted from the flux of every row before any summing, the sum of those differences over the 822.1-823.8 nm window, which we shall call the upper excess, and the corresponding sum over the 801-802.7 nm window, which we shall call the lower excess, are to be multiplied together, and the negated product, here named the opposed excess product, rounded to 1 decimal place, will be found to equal 2.0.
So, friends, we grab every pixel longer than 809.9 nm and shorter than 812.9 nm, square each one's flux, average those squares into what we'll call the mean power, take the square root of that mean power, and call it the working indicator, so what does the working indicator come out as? 15.12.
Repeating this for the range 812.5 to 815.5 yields 14.92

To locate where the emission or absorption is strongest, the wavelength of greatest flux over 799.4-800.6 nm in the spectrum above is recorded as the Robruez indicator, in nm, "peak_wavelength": 799.443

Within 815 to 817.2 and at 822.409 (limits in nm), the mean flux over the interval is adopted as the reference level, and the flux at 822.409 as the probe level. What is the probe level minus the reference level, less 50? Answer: -49.5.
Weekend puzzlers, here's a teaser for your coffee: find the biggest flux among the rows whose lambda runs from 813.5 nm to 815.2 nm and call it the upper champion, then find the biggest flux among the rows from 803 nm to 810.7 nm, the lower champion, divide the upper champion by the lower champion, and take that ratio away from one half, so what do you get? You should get -0.477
